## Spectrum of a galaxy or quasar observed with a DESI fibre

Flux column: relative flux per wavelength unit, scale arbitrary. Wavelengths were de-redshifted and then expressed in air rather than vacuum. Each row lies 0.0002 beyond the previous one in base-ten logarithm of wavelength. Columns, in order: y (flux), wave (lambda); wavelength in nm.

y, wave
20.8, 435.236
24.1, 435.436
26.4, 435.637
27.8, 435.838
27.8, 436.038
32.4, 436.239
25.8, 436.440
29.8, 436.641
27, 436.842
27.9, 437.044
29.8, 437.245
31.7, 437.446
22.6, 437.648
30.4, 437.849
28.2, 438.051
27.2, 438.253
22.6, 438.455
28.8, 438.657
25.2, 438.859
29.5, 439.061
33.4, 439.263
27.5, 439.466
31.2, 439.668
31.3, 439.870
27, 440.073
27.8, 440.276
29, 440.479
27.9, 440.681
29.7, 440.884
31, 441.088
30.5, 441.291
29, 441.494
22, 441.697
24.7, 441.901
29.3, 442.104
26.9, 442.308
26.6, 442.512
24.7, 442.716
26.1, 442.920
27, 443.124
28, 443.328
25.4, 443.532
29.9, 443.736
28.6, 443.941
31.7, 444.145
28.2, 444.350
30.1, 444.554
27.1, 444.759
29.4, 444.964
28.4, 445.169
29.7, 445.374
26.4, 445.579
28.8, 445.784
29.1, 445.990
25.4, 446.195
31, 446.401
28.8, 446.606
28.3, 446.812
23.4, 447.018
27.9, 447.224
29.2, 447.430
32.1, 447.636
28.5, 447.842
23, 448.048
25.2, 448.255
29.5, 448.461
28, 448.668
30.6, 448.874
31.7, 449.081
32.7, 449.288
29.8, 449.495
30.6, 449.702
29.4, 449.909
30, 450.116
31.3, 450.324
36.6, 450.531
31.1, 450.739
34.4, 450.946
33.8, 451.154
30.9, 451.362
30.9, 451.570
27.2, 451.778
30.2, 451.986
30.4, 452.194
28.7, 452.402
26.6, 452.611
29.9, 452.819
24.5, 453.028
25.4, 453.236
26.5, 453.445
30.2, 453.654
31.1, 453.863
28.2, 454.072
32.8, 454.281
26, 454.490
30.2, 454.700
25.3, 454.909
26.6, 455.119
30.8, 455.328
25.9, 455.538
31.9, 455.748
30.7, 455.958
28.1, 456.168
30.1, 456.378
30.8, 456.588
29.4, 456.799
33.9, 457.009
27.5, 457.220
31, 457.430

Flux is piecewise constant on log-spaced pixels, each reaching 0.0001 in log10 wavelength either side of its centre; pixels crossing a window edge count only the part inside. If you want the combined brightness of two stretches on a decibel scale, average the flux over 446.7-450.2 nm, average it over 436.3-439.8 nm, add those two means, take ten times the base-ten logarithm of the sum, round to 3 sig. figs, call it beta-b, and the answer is 17.6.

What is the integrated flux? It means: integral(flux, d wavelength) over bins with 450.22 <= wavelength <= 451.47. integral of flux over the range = 41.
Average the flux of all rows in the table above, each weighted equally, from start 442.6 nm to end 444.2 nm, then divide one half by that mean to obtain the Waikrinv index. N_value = 0.0181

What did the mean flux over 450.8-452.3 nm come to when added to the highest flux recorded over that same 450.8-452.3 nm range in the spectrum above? 65.5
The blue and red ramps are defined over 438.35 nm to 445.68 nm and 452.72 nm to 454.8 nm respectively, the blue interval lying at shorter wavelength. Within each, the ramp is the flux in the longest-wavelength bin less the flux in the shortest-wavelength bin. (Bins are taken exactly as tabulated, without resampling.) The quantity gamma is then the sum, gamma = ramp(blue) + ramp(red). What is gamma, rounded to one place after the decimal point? 4.1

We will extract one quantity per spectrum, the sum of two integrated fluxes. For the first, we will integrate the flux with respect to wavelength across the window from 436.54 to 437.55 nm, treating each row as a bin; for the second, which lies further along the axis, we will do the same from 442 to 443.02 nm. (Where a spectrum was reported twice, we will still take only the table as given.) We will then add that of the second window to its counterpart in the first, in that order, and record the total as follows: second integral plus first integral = 57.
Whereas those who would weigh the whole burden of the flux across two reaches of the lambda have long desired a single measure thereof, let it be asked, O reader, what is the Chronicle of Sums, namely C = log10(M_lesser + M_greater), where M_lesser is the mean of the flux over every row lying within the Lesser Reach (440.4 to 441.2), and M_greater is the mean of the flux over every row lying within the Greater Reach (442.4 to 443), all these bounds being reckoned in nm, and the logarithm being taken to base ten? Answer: 1.742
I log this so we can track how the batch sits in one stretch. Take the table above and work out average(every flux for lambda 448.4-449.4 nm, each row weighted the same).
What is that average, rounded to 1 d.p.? 30.5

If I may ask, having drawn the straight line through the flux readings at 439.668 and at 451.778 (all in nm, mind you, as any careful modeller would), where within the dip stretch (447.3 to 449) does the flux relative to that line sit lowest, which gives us 448.048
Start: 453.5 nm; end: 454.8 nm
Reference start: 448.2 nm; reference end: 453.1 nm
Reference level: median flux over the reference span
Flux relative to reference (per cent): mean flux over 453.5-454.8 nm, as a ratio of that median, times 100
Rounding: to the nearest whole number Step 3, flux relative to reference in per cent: 98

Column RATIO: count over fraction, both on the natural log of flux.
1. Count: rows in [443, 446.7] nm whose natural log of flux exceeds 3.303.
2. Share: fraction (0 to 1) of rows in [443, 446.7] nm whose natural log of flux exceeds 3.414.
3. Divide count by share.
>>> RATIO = 117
